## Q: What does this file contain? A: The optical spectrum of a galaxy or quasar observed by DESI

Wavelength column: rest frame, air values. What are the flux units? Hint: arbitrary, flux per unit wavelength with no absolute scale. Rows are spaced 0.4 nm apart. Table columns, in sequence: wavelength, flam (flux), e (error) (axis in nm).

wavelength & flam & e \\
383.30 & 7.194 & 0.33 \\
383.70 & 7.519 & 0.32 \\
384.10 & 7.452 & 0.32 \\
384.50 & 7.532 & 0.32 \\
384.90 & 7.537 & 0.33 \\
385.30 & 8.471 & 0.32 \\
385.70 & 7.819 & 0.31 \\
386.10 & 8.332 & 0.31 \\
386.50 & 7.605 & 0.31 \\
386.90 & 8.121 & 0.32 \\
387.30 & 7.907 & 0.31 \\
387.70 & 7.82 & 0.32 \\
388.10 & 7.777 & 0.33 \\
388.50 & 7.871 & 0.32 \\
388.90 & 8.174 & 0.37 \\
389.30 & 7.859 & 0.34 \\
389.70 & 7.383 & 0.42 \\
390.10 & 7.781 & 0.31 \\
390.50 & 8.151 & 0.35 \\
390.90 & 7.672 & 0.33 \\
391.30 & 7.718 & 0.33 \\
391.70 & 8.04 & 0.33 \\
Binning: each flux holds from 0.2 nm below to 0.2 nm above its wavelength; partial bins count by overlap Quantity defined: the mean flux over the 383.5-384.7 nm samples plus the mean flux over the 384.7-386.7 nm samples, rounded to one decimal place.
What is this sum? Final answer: 15.5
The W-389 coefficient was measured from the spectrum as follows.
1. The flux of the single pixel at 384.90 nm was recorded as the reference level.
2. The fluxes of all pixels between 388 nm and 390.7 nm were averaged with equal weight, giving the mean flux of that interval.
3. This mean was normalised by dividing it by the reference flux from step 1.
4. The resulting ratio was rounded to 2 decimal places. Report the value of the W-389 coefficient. 1.04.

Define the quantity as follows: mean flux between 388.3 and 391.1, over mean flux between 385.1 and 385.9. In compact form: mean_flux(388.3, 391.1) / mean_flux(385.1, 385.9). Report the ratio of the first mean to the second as 0.96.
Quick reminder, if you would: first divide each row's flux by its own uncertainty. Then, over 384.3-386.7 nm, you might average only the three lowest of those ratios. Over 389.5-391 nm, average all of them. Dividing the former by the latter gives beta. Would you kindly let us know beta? 1.06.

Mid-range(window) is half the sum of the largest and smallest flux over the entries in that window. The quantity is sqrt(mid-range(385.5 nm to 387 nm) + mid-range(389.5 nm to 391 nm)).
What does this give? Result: 3.97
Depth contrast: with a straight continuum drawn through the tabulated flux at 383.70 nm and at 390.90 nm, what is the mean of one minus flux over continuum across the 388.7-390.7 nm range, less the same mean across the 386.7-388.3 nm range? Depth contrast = 0.011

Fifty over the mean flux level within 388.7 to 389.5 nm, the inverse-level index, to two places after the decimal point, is 6.24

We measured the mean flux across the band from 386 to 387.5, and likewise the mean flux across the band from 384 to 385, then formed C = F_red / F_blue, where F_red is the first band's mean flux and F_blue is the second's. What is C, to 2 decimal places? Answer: 1.06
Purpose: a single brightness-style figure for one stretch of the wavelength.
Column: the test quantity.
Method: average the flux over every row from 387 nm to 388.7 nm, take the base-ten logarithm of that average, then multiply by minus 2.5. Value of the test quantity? -2.24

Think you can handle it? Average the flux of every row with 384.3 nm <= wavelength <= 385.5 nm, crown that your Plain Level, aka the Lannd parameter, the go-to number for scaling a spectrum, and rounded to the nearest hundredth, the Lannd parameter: 7.85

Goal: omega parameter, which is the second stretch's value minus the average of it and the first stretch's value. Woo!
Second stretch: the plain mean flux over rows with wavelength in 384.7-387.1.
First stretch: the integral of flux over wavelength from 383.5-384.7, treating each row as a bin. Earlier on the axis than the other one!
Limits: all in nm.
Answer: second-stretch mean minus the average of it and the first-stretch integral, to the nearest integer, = -1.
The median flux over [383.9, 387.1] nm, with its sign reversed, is -7.71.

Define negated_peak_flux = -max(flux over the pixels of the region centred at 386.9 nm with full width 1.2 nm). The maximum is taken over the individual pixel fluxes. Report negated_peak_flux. -8.1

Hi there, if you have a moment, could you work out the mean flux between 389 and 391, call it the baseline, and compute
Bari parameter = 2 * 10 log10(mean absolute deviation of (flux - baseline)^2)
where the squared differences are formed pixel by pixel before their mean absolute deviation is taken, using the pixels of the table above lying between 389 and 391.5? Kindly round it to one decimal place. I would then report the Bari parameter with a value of -24.0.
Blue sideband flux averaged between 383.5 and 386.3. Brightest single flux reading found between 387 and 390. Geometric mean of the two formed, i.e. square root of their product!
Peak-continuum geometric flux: 7.99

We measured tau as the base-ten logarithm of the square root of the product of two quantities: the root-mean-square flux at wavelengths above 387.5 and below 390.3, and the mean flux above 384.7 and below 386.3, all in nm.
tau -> 0.899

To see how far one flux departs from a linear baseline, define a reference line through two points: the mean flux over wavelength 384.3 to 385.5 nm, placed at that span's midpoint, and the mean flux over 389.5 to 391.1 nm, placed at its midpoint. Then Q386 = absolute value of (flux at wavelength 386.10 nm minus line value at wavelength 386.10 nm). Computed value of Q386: 0.51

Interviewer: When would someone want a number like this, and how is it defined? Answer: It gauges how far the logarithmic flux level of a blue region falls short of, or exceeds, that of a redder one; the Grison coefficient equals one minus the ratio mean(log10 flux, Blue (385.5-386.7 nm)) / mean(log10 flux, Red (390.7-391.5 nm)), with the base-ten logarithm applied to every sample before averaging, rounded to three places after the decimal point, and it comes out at -0.014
